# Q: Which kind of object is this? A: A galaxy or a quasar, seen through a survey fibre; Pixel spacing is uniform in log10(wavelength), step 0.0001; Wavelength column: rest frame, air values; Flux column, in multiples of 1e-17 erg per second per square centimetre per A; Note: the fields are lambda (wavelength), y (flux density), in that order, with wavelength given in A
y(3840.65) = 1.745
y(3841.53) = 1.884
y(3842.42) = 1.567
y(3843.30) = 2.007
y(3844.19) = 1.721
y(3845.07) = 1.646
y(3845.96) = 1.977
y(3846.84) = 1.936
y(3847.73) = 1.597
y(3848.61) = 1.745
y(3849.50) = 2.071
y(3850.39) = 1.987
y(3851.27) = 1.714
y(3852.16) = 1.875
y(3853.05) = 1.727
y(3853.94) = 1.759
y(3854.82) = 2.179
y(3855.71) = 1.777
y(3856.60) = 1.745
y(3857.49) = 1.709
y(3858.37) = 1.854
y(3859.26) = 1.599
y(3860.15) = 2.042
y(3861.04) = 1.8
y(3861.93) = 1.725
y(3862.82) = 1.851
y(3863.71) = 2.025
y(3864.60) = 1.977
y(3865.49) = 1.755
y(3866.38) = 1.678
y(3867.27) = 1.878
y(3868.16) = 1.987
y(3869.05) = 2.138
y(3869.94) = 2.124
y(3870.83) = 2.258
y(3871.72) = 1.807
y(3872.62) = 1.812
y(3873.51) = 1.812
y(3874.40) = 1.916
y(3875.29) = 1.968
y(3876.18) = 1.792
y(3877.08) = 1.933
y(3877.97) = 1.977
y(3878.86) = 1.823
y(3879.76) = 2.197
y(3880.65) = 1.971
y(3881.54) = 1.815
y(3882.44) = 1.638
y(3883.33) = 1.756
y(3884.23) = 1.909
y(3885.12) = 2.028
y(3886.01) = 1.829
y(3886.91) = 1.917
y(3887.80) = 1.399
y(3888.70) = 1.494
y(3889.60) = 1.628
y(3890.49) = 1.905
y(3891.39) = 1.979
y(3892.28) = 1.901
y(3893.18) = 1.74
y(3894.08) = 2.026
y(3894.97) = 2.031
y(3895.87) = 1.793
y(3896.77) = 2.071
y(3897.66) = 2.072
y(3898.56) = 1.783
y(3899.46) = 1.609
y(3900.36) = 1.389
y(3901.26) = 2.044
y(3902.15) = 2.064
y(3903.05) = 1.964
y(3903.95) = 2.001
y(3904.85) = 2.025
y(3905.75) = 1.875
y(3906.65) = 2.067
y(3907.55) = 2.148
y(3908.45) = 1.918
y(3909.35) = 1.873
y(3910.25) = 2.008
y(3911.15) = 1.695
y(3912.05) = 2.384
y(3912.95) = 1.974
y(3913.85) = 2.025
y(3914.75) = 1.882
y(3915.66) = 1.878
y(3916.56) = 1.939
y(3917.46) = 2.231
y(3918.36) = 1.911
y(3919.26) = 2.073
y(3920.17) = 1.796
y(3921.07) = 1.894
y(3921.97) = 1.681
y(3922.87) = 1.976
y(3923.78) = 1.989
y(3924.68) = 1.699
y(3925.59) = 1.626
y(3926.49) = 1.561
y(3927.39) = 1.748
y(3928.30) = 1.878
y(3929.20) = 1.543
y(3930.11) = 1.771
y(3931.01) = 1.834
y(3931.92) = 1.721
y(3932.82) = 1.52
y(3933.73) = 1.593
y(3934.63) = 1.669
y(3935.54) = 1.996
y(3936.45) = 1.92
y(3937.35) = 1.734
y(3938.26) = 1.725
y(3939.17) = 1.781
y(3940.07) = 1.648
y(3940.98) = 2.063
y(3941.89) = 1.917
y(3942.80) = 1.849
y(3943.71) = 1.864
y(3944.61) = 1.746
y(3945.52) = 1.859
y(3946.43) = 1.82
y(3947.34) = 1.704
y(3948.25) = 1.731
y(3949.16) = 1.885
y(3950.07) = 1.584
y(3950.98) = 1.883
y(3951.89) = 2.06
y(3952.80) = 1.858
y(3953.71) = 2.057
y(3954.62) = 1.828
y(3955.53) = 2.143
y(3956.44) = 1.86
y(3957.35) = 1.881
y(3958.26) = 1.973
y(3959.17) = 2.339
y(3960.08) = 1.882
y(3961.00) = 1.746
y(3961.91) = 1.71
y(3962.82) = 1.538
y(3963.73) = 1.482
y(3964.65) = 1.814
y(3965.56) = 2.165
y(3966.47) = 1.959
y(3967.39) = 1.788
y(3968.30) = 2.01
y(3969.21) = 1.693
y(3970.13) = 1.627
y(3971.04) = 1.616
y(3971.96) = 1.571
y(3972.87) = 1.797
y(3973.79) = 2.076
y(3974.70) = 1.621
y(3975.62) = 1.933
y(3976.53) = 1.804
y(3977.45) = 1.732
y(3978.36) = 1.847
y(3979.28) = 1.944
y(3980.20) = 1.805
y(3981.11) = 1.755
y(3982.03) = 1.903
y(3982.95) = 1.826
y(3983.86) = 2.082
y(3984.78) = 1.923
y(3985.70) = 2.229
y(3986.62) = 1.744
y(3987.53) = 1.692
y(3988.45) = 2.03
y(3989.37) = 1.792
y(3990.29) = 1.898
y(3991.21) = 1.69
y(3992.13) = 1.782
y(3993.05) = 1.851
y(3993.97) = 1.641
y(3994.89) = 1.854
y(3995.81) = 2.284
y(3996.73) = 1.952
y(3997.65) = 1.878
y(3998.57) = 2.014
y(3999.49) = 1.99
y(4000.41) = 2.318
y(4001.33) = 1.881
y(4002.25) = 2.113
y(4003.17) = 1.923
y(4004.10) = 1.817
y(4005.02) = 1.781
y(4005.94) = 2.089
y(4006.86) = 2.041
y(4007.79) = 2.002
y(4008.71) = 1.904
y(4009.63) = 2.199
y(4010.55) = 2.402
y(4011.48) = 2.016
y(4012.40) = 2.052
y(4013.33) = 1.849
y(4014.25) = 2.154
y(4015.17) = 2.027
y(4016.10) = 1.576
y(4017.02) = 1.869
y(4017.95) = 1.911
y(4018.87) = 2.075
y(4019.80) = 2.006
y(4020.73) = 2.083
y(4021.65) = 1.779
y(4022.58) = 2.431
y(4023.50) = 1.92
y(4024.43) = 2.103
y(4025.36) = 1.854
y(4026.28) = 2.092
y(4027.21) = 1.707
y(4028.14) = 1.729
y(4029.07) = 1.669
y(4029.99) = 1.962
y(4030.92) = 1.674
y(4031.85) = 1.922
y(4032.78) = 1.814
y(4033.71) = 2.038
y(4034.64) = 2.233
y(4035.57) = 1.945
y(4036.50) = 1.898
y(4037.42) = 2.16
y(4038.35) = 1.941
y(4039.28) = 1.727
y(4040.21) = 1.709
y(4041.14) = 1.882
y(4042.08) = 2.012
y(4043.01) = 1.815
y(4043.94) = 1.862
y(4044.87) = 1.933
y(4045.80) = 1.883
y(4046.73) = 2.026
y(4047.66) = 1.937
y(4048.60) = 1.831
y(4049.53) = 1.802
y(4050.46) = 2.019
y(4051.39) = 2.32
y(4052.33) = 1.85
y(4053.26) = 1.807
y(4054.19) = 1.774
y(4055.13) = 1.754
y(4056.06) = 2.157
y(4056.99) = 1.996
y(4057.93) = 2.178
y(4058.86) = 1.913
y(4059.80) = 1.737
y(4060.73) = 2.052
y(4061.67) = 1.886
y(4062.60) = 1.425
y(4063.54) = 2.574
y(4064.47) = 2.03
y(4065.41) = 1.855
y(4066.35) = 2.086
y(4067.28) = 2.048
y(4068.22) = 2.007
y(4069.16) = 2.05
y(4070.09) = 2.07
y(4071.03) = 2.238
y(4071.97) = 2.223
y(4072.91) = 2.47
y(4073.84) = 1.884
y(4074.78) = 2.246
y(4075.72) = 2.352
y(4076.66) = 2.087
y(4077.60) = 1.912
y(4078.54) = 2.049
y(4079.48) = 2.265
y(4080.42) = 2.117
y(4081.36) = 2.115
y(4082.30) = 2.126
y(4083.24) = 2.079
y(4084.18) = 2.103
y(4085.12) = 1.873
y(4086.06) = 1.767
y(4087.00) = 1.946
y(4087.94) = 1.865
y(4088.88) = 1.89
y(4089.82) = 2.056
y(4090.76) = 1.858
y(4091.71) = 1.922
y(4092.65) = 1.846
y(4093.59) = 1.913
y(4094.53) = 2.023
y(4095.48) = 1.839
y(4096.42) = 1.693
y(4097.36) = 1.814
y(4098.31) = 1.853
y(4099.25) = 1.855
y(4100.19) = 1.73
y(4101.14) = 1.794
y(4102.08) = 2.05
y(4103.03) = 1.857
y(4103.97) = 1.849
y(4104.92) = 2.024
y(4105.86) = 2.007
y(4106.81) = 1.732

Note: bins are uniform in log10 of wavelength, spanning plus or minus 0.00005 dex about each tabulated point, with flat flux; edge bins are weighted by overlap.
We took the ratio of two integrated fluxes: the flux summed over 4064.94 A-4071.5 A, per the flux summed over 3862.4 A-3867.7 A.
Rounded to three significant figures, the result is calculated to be 1.29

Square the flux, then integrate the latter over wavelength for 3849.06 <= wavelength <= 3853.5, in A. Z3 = 15.7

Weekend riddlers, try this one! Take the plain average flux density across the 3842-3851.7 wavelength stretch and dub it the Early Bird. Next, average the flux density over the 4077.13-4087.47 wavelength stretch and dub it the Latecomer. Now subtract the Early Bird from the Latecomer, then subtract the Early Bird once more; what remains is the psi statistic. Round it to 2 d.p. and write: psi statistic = -1.60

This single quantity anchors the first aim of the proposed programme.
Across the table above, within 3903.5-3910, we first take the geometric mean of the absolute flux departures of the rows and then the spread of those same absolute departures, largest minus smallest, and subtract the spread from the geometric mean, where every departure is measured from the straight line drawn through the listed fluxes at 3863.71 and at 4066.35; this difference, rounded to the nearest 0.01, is -0.09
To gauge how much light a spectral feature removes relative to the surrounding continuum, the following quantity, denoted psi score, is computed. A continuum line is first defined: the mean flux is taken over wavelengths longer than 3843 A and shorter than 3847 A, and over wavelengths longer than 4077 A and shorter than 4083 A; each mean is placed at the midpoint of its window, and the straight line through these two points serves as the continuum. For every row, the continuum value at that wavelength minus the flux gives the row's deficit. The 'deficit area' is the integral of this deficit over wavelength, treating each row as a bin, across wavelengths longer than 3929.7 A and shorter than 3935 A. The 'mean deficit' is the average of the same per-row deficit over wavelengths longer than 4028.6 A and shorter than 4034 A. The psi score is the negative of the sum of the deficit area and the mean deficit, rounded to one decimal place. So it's -1.6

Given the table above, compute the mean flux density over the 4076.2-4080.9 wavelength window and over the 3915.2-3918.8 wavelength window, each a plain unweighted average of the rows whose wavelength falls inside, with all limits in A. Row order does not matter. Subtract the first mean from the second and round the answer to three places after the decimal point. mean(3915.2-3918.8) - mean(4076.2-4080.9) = -0.096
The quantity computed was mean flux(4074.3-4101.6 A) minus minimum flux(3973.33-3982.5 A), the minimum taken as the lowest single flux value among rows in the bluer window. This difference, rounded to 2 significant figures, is 0.34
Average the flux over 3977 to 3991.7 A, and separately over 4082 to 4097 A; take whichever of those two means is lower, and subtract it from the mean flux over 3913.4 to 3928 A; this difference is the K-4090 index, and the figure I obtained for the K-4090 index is 0.001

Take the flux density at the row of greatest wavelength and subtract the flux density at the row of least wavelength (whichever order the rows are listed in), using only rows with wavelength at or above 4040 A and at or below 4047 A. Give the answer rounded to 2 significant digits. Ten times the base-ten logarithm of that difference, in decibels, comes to -5.0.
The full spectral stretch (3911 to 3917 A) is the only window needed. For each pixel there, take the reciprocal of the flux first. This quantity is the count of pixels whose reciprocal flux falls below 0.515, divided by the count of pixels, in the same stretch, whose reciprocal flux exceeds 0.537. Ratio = 3.0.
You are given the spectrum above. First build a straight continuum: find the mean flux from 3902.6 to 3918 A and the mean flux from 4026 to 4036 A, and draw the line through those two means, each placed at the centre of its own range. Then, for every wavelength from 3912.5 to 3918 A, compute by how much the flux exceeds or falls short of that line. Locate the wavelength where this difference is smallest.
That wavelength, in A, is 3915.66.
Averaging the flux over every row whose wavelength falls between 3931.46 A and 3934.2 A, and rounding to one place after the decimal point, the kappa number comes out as 1.6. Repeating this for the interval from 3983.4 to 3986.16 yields 2.1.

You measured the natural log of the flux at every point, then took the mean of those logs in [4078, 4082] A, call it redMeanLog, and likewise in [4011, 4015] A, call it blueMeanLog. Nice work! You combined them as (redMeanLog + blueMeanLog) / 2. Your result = 0.729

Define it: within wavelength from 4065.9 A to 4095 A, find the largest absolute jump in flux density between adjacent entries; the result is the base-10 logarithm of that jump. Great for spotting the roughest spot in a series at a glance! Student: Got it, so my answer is -0.232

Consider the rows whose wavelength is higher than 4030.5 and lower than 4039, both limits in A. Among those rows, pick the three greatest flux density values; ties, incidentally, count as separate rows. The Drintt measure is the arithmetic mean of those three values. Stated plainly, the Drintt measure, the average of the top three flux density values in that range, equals 2.14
